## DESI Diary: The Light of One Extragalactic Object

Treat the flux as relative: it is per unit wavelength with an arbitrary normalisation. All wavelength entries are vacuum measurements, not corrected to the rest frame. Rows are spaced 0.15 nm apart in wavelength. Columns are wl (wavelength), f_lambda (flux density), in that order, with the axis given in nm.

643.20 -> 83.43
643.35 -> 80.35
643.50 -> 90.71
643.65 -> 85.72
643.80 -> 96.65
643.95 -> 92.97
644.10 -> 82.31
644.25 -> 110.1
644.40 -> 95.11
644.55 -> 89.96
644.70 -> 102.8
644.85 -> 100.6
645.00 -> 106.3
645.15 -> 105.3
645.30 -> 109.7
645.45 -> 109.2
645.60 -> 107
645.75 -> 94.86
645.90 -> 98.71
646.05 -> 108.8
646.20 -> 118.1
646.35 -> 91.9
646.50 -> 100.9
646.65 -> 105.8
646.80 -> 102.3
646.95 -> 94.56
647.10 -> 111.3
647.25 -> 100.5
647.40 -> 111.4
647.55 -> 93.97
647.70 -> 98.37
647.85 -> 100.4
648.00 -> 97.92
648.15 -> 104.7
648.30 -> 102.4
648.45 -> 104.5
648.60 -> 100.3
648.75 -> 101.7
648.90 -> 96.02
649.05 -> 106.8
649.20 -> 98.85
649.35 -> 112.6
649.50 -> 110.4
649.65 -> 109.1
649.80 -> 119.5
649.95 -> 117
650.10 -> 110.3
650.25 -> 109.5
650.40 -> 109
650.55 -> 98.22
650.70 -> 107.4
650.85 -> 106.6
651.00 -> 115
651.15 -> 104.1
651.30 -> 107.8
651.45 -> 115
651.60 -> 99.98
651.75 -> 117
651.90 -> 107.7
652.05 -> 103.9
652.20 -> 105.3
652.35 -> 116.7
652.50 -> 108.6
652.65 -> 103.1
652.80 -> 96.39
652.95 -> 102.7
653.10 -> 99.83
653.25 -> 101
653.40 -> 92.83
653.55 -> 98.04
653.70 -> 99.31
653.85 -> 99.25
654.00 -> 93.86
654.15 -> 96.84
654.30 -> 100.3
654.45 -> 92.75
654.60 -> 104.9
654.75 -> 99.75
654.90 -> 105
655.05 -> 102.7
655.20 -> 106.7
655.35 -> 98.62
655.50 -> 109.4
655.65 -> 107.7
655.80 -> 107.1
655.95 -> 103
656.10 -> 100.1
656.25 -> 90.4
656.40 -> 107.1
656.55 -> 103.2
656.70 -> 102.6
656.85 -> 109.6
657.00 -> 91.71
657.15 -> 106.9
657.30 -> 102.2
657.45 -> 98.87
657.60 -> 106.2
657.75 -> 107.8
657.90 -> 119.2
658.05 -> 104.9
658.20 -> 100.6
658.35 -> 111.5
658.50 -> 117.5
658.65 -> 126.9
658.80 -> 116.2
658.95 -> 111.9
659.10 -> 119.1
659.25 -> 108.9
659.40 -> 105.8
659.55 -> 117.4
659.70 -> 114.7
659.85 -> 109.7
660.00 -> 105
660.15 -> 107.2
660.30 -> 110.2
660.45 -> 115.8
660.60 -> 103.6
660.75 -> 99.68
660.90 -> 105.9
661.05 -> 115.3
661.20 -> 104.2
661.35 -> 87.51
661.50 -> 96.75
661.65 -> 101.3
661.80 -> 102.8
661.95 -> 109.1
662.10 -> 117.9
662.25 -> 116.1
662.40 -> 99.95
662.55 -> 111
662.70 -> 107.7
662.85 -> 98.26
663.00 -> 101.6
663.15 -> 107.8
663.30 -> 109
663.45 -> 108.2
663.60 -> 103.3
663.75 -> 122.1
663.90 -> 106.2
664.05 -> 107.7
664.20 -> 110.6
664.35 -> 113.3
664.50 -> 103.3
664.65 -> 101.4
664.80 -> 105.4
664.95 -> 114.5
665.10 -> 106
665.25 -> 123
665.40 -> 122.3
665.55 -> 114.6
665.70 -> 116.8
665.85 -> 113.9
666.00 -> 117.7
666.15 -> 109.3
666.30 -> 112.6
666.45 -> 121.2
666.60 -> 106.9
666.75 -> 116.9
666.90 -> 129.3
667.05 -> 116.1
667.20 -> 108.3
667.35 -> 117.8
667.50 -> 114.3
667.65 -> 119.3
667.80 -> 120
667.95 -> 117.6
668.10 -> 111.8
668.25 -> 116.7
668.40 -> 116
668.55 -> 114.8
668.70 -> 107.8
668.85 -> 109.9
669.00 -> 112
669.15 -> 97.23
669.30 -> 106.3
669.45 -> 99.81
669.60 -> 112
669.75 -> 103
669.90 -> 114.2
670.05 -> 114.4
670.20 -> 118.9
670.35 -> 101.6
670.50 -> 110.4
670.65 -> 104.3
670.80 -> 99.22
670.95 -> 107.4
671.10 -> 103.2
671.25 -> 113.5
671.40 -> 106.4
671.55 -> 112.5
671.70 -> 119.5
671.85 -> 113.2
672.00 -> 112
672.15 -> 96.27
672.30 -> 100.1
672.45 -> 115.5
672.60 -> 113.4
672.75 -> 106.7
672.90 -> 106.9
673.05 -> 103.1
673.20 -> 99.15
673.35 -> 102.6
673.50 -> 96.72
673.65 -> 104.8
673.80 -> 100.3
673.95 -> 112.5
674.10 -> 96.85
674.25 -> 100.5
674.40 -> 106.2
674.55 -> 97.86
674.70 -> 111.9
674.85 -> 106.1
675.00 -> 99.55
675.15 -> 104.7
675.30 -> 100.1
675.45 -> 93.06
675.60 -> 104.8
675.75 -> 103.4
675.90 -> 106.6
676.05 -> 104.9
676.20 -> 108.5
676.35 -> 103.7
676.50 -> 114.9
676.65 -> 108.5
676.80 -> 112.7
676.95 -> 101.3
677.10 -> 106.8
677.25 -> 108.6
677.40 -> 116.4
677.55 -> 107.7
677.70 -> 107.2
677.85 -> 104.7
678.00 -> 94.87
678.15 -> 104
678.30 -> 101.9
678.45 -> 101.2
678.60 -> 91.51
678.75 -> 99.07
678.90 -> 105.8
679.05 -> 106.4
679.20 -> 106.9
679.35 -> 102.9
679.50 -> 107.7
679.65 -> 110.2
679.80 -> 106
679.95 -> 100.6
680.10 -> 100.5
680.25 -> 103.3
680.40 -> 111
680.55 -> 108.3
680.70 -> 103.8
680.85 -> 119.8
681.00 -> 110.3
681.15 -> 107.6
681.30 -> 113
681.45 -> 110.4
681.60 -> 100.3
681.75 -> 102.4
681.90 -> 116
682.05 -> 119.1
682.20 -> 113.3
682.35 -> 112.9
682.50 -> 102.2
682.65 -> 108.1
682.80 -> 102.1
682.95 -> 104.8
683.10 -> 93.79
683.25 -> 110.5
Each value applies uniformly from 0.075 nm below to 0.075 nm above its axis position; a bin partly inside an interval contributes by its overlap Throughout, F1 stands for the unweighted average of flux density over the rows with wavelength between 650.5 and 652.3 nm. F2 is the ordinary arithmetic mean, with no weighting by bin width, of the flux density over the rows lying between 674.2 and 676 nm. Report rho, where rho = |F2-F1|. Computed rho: 4.4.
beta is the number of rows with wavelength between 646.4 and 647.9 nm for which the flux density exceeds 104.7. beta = 3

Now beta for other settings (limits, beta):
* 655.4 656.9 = 5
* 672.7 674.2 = 4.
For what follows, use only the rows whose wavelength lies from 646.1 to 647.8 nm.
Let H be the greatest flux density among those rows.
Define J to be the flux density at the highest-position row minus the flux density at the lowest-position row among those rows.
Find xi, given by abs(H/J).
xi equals 6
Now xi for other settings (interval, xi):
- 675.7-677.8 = 31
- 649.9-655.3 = 11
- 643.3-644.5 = 7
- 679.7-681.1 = 28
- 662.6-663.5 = 218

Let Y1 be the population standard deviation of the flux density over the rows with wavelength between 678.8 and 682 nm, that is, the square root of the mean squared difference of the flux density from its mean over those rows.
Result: 5.0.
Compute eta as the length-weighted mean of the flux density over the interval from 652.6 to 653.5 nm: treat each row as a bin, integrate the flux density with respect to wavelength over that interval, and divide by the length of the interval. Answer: 99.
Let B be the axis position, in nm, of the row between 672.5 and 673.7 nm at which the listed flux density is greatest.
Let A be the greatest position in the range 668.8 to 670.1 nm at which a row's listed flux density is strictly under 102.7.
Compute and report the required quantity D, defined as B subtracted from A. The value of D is -3.15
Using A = 669.45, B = 672.60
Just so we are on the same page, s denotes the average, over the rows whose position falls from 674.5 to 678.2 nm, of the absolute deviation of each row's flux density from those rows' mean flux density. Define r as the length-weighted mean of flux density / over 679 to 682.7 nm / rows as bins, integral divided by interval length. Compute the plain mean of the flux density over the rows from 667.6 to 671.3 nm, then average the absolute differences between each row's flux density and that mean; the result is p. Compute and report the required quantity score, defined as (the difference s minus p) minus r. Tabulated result -110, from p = 5.7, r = 108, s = 4.2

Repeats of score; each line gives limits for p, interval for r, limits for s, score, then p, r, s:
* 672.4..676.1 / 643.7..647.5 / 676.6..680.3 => -102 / 4.3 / 102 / 4.0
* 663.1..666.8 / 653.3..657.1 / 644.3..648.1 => -101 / 5.4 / 101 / 5.7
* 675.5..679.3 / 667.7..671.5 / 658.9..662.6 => -107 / 3.9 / 110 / 6.0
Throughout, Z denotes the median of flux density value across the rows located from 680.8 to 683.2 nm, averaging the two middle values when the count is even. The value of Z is 109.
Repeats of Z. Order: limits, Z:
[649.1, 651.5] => 109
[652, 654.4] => 100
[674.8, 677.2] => 105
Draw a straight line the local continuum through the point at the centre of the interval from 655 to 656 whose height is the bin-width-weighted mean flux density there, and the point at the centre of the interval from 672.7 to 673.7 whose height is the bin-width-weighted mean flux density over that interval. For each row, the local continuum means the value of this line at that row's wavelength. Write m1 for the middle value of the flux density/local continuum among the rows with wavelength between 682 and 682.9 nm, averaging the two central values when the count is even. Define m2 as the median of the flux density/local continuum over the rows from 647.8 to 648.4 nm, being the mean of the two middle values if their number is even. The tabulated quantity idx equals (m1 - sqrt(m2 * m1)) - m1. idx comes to -1.02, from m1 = 1.09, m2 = 0.96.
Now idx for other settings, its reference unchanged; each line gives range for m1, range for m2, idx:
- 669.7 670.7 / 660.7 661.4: -1.03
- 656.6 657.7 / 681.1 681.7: -1.02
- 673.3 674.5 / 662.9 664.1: -1.01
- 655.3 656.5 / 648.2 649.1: -0.98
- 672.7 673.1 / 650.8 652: -1.03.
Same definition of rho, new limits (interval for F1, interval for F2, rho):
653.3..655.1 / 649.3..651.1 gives 11.6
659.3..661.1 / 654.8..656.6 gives 5.8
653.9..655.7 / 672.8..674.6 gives 0.7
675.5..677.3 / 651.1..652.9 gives 0.1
